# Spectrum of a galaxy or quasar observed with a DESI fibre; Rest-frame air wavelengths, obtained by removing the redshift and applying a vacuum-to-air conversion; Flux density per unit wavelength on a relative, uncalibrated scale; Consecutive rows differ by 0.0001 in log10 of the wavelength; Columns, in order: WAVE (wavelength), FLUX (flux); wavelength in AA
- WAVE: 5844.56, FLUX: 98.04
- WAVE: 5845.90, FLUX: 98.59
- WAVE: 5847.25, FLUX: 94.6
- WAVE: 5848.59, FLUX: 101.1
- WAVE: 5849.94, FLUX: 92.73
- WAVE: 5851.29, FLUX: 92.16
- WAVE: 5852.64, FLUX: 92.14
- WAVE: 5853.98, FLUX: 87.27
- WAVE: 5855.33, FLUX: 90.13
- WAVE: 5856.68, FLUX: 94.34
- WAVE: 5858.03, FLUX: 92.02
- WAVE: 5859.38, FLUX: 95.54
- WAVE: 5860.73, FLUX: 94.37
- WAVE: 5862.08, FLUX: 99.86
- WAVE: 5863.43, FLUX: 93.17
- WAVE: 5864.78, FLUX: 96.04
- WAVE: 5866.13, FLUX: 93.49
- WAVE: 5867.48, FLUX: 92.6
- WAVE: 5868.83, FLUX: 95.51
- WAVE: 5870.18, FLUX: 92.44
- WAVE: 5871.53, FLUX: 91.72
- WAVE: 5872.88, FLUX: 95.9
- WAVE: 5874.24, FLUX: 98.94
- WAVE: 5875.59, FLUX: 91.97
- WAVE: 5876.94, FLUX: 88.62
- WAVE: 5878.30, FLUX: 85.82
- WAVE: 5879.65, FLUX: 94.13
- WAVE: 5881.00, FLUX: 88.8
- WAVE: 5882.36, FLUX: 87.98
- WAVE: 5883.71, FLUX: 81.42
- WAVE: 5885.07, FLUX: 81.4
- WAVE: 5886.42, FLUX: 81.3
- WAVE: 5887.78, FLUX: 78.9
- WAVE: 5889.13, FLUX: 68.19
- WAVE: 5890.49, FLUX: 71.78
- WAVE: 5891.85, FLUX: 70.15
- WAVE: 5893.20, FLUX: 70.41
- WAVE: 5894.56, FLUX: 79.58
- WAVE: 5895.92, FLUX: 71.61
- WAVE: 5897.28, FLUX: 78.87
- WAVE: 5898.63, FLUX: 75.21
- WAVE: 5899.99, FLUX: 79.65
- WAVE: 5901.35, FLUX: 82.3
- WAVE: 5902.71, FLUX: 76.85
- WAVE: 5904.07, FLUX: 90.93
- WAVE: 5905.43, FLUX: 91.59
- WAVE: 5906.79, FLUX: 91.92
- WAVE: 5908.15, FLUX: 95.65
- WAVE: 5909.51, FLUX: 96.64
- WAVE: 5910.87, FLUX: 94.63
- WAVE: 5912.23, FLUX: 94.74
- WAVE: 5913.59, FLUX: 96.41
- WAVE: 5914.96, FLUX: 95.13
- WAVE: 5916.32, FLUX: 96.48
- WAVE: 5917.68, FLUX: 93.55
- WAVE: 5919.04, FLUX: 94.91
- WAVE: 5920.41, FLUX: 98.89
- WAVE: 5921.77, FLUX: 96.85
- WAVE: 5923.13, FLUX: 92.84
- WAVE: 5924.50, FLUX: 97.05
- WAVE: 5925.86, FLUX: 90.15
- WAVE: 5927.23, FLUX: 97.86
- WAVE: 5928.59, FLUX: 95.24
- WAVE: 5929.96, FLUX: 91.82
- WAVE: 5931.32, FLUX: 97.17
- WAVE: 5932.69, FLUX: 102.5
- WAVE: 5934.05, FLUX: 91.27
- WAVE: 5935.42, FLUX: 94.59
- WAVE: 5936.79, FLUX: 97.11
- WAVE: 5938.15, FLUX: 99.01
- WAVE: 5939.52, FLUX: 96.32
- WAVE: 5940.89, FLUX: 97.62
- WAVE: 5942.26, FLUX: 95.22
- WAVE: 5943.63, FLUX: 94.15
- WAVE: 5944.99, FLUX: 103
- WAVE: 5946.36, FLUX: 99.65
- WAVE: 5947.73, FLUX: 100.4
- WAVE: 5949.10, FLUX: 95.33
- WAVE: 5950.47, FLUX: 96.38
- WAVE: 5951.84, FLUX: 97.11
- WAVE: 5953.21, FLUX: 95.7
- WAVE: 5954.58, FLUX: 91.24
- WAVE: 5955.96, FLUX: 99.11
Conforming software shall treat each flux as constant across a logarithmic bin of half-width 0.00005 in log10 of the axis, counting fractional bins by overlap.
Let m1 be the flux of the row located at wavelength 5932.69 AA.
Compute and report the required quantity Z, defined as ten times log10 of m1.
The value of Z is 20.1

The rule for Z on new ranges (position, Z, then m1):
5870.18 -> 19.7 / 92.44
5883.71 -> 19.1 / 81.42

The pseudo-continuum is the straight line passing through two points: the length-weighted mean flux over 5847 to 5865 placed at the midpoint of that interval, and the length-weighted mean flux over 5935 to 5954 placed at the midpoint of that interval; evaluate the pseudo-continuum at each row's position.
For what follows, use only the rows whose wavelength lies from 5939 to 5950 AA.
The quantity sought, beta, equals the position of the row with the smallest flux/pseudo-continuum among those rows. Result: 5943.63 AA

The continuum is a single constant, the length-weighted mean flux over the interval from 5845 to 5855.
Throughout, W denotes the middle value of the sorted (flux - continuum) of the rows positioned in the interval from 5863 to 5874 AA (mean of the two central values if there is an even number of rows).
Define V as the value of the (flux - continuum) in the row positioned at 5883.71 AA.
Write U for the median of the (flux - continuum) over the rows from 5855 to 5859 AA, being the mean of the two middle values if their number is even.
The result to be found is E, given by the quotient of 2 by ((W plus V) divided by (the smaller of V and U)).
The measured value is 2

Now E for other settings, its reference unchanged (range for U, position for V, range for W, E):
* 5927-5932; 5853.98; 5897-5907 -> 1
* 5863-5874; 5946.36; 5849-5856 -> 0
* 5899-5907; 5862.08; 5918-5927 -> -2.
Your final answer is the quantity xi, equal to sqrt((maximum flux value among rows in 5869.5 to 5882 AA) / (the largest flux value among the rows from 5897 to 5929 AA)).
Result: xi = 1.000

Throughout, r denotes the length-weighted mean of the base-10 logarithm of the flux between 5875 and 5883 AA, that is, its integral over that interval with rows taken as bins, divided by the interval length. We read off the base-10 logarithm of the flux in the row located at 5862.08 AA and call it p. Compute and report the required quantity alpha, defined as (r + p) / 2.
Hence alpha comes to 1.98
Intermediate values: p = 2.00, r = 1.951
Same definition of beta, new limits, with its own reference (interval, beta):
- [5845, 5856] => 5853.98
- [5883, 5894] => 5889.13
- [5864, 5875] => 5871.53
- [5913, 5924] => 5923.13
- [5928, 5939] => 5934.05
